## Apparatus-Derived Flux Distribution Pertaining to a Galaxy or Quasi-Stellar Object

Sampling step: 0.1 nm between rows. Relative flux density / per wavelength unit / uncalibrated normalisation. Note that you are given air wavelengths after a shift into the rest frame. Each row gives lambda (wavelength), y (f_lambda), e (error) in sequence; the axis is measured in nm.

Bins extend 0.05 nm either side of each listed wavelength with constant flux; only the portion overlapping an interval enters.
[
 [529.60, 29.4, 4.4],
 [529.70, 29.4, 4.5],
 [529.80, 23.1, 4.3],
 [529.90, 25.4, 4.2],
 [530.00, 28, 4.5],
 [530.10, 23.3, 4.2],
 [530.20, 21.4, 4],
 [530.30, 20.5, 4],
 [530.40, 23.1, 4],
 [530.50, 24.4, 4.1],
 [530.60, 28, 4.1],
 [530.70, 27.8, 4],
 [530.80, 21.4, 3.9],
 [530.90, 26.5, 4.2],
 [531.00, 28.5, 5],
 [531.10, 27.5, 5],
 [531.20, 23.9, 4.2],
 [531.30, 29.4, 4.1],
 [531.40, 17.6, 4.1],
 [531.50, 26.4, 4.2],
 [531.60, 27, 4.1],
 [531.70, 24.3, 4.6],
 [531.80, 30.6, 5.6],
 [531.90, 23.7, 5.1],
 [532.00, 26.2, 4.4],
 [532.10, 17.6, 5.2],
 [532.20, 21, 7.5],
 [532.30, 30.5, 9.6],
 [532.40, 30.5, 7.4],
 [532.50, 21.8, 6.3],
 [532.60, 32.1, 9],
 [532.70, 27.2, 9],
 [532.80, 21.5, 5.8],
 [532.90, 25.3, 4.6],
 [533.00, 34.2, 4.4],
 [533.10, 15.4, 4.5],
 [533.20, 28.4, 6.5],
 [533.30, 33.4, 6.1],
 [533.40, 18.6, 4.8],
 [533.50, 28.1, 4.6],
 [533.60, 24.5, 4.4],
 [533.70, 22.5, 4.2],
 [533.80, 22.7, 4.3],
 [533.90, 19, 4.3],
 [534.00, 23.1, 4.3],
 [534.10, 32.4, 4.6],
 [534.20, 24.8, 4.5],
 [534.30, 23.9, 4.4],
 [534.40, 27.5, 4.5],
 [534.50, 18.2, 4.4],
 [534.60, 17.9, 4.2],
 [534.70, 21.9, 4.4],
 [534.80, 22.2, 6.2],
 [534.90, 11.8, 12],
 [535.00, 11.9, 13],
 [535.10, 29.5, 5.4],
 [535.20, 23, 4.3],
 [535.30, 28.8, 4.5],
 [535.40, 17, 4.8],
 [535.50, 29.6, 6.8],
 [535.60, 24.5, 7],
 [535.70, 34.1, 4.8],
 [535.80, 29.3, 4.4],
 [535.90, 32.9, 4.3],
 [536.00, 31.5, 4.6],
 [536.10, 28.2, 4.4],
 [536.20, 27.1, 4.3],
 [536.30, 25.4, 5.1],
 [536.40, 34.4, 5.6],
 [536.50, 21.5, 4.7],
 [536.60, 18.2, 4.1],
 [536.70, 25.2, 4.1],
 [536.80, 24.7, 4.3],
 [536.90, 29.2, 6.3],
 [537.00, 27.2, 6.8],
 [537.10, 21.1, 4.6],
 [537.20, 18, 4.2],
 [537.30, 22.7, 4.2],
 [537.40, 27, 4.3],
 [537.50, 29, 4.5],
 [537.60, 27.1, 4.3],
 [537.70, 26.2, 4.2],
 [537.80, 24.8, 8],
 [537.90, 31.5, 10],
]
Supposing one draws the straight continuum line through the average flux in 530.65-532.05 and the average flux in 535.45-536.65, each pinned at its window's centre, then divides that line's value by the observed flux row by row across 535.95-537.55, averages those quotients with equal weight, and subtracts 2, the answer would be -0.86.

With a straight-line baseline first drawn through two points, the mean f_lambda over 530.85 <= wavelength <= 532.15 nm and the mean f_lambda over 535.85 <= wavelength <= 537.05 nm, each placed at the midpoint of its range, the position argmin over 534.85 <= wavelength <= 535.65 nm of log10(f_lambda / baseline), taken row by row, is 534.90 nm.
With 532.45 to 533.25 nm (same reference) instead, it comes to 533.10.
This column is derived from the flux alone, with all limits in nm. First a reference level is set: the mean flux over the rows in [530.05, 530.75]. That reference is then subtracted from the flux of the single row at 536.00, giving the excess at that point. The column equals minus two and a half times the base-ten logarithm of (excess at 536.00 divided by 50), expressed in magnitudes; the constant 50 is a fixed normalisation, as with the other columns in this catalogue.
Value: 2.1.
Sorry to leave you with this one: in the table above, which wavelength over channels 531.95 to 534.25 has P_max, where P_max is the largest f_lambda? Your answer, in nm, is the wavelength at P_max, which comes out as 533.00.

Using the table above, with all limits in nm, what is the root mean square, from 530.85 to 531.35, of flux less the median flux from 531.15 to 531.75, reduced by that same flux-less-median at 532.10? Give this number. 10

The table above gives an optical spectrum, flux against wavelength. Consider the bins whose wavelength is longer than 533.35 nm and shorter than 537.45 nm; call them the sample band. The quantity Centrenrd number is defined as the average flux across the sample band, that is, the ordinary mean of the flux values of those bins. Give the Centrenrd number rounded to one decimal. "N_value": 24.4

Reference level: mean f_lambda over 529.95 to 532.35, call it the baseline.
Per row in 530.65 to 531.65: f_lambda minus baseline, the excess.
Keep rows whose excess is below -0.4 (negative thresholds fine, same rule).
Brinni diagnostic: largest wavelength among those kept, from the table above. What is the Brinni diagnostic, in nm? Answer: 531.40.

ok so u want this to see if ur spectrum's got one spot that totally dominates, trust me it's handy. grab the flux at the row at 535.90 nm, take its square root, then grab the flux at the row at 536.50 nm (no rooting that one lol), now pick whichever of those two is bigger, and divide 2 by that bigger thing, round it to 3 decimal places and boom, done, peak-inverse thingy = 0.093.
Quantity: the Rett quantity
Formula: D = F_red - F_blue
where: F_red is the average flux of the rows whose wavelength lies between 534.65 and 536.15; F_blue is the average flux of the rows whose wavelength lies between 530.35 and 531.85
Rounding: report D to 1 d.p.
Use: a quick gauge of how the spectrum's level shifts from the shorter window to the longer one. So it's -0.7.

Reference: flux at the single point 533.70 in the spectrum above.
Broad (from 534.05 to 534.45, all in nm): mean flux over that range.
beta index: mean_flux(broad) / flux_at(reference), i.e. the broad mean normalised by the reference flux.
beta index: 1.2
